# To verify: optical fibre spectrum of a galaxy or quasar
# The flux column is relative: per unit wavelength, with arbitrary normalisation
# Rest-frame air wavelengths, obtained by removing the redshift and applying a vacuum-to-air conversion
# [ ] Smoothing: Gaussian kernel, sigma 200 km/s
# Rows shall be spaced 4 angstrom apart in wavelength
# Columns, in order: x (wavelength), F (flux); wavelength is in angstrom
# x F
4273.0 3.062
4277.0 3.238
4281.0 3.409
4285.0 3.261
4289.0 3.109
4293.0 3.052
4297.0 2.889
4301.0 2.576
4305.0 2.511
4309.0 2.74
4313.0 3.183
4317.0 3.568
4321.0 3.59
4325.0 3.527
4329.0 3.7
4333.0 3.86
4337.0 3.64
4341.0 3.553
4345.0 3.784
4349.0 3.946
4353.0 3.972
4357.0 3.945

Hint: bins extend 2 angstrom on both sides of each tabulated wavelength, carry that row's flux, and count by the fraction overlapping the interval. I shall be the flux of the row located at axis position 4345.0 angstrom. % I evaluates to 3.784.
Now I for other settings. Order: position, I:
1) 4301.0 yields 2.576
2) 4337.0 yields 3.64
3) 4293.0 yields 3.052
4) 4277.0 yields 3.238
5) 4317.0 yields 3.568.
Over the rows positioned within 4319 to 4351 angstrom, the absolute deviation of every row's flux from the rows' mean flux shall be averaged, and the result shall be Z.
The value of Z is 0.12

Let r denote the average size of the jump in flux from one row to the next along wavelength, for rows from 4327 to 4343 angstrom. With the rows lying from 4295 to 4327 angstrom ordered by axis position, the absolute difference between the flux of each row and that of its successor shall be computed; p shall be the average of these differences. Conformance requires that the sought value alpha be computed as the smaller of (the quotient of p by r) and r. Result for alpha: 0.156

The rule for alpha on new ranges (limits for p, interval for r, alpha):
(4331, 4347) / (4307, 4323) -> 0.283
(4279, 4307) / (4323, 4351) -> 0.172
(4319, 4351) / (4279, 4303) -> 0.167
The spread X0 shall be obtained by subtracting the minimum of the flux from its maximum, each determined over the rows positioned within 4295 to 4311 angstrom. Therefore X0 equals 0.38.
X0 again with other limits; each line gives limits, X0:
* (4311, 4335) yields 0.68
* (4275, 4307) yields 0.90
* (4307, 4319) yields 0.83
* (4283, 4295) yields 0.21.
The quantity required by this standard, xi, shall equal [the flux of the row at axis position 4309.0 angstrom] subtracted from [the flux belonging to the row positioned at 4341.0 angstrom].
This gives 0.8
